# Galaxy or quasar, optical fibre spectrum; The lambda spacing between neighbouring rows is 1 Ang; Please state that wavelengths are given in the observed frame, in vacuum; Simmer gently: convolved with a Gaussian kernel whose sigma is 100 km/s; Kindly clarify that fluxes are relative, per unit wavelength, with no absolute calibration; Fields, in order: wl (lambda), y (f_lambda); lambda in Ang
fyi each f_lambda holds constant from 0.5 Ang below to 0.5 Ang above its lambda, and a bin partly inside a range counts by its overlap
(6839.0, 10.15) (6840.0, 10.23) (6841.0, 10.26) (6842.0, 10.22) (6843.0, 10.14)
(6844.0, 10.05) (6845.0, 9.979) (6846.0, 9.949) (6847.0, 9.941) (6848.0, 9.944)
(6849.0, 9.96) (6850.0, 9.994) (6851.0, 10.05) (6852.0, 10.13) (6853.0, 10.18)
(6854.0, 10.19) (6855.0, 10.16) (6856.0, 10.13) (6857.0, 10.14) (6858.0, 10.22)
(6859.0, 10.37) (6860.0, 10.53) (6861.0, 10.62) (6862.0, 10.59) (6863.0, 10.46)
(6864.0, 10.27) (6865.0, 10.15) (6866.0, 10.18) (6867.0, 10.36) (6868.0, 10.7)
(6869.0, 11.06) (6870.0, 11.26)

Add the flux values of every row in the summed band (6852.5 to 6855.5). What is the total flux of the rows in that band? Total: 30.5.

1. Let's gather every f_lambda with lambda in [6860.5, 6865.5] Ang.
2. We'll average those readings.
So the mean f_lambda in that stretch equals 10.4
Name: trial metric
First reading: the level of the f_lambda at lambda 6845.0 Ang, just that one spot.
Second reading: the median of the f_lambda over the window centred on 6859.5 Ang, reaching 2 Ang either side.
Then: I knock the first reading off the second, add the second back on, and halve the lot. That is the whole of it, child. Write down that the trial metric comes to 5.5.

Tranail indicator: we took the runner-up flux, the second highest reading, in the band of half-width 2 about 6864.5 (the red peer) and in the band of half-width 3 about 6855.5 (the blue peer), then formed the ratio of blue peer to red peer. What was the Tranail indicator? 0.99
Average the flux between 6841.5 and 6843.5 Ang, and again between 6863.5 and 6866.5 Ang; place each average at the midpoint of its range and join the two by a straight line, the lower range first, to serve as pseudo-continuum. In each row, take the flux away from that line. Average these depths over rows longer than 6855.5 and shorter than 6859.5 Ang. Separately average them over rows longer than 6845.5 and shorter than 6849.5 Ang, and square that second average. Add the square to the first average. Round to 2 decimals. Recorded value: 0.03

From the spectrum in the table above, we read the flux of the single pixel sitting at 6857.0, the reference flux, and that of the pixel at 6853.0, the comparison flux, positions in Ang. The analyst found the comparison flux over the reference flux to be 1.00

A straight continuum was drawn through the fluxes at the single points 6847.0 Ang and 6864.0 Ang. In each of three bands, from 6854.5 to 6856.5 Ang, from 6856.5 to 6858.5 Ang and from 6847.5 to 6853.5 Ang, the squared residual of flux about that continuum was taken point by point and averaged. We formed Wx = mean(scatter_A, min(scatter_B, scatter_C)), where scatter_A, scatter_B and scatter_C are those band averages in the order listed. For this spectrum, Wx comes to 0.002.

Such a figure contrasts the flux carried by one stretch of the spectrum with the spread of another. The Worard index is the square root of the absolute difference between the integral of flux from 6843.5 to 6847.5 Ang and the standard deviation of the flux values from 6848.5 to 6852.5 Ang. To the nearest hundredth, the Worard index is 6.31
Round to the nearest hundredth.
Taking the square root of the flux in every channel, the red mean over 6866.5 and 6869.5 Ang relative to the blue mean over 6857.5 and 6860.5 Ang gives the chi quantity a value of 1.02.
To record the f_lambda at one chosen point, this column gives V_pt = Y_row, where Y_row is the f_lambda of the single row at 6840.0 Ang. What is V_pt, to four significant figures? 10.23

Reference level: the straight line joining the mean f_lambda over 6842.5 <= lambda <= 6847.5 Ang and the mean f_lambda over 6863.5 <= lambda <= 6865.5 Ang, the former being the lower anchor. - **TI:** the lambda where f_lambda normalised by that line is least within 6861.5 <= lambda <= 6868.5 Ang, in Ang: 6865.0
